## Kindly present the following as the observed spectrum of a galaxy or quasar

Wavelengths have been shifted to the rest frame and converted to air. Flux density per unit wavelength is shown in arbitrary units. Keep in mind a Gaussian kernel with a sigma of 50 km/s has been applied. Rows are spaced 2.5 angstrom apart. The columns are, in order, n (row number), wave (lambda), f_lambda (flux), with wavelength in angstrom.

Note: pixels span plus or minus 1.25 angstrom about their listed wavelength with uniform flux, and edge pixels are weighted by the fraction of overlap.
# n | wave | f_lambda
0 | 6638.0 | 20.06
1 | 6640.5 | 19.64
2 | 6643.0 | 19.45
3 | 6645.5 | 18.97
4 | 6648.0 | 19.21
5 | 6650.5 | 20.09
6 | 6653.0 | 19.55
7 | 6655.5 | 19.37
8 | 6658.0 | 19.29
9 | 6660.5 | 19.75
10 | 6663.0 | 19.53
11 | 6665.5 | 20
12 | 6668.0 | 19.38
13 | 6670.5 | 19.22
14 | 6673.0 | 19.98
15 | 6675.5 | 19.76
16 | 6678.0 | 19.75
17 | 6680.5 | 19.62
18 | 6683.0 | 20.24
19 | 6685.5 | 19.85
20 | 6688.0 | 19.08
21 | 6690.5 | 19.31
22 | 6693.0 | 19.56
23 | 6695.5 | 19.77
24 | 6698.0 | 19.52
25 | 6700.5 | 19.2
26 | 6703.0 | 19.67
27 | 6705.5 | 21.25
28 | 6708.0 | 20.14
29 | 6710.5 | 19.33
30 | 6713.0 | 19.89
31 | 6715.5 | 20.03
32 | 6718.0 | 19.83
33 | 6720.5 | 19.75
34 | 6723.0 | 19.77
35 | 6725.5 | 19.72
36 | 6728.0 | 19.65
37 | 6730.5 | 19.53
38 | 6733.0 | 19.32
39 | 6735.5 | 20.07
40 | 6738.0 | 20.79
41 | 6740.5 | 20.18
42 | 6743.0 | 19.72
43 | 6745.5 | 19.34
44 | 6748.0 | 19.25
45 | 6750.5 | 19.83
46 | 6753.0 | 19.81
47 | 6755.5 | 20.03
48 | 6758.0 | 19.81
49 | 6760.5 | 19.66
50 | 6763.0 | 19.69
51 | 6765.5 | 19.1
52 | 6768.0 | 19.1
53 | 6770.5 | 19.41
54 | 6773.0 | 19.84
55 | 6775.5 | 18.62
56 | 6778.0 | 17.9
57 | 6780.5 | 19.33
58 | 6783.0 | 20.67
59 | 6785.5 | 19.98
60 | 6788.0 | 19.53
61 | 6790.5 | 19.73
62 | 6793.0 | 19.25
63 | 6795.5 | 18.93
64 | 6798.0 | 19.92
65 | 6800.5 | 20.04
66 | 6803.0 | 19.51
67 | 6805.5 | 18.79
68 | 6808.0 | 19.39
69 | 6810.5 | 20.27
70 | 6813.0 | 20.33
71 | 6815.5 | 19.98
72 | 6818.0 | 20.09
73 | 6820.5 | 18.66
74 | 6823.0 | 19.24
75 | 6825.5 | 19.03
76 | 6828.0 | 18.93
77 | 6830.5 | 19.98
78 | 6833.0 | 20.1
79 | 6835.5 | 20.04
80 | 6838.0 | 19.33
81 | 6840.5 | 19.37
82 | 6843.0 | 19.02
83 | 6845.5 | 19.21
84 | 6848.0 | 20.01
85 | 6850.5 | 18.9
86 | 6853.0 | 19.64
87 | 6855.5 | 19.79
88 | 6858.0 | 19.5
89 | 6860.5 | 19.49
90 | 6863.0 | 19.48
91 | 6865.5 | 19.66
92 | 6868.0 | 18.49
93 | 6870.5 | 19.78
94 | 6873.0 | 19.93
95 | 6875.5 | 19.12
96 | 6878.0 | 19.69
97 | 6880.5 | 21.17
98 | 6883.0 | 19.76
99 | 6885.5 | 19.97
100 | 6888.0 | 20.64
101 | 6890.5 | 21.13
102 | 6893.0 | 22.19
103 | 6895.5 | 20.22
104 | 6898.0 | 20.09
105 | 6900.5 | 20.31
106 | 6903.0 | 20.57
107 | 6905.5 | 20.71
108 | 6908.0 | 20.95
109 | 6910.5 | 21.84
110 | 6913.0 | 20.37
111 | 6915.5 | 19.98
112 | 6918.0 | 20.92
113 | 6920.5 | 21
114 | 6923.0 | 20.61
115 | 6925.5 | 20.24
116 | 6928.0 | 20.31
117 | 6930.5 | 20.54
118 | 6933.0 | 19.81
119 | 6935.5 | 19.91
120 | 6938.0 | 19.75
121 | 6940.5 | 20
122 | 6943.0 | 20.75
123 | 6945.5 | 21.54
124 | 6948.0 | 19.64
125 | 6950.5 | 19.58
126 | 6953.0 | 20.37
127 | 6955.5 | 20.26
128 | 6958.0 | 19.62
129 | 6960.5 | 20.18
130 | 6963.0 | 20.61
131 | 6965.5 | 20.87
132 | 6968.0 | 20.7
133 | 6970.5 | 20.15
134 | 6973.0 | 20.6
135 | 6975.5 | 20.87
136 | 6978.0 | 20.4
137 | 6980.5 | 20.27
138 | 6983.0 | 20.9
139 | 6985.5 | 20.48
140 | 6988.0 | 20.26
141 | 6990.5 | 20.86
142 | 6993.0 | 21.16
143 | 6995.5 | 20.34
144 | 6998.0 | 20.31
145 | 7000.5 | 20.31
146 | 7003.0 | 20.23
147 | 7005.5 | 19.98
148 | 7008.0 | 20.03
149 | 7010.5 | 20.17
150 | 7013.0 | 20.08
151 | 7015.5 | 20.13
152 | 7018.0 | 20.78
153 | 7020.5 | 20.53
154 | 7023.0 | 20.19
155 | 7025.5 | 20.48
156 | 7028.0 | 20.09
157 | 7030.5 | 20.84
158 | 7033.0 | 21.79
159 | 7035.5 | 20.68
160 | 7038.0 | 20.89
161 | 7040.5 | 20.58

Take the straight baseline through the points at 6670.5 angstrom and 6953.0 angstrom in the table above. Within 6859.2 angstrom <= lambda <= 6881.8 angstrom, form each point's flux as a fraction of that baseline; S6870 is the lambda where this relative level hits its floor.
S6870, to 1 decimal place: 6868.0 angstrom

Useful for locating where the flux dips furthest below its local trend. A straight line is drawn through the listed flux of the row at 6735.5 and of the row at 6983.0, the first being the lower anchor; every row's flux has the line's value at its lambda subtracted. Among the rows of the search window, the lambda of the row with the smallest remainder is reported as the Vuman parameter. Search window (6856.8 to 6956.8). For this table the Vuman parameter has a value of 6868.0 angstrom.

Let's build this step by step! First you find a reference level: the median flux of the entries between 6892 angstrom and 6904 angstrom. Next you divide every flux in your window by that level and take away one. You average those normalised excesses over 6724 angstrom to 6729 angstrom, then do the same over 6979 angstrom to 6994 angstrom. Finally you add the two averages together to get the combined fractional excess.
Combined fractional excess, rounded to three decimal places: -0.014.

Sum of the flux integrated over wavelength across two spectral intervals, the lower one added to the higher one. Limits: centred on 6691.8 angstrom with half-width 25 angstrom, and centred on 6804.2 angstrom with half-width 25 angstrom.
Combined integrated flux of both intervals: 1965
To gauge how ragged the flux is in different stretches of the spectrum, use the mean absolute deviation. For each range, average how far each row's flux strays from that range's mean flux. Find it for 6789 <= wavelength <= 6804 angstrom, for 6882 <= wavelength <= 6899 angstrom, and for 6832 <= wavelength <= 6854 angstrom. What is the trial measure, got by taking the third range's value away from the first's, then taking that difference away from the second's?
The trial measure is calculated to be 0.69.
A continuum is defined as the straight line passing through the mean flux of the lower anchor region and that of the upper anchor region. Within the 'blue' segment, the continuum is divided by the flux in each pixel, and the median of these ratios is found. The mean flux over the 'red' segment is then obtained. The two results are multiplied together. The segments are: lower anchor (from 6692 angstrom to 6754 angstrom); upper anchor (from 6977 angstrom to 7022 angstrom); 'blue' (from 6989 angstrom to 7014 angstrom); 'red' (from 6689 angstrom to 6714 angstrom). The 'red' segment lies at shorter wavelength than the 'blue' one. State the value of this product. 19.9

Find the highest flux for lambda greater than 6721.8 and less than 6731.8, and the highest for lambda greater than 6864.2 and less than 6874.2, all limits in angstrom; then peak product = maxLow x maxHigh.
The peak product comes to 394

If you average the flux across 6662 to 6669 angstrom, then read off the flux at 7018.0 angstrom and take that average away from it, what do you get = 1.1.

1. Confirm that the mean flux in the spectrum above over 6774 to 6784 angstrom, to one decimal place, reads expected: 19.1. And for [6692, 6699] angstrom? 19.6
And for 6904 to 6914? 21.0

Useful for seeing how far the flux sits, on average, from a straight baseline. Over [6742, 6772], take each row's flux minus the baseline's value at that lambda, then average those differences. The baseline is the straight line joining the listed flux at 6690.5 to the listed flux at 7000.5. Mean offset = 0.04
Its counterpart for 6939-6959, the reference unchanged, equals 0.08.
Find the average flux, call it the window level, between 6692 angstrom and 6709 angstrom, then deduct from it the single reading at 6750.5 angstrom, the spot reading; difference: 0.0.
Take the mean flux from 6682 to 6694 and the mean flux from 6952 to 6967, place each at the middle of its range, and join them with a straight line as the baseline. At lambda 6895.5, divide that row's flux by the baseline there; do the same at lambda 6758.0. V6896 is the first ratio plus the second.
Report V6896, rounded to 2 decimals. 2.00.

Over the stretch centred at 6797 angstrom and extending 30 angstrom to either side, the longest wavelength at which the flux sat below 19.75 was 6825.5 angstrom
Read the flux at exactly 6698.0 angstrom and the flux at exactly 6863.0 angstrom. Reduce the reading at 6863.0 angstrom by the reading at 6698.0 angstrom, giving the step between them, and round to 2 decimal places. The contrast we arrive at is -0.04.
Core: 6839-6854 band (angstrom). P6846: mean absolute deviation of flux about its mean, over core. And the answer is 0.3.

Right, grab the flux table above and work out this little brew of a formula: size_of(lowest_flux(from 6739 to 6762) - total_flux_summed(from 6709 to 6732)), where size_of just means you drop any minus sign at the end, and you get 158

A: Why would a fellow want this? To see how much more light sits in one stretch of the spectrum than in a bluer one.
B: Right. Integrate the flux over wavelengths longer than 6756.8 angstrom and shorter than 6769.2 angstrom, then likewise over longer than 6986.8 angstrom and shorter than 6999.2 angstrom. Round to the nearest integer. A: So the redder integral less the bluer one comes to 14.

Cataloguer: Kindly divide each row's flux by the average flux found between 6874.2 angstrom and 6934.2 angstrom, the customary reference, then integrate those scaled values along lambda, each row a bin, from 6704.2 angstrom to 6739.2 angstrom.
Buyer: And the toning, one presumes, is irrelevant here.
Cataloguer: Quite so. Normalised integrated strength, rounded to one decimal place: 34.0 angstrom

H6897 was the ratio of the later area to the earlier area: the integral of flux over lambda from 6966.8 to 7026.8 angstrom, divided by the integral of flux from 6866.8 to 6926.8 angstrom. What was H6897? 1.00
